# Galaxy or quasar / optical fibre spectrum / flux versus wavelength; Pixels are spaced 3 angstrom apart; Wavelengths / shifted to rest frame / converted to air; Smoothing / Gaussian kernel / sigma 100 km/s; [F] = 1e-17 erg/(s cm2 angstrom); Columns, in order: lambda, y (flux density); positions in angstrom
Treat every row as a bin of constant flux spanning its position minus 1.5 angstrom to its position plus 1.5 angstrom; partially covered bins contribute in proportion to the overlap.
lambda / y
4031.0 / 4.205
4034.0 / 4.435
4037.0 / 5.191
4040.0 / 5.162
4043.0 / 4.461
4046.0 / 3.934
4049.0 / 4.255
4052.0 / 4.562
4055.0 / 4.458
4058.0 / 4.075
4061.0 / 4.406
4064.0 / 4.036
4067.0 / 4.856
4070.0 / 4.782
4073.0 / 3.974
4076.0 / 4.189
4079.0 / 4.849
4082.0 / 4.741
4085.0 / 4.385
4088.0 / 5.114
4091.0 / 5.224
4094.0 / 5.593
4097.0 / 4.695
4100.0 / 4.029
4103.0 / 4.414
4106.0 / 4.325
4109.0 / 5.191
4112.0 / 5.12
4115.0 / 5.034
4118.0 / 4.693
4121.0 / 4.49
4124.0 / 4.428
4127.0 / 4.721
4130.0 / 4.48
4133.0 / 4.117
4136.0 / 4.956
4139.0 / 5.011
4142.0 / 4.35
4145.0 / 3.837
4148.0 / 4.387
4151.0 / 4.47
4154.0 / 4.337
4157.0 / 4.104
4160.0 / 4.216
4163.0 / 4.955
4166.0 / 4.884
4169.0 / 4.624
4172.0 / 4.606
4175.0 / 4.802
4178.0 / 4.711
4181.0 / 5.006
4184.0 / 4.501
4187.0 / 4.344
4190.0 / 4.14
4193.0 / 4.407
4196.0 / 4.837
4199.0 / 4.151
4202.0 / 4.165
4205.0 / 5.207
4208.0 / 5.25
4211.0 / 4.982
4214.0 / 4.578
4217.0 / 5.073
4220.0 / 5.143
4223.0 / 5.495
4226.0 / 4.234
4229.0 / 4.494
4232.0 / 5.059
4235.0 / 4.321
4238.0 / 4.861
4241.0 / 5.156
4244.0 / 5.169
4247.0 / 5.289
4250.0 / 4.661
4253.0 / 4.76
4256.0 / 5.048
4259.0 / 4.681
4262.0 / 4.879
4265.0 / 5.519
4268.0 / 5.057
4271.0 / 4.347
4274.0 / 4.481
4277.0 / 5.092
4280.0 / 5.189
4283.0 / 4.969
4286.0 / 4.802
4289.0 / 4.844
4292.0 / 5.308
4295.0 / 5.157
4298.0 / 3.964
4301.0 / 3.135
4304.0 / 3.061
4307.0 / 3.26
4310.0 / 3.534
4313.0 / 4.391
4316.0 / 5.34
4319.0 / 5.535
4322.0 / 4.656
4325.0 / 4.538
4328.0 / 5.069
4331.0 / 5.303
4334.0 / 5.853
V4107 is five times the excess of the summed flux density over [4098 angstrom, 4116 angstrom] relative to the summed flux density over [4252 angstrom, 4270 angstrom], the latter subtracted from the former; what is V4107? -9.2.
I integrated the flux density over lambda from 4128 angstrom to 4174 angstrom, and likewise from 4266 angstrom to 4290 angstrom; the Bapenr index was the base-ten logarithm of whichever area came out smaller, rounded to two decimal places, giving 2.07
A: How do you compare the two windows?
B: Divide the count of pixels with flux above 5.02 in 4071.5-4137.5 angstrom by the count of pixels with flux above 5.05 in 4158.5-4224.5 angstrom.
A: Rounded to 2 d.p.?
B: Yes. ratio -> 1.20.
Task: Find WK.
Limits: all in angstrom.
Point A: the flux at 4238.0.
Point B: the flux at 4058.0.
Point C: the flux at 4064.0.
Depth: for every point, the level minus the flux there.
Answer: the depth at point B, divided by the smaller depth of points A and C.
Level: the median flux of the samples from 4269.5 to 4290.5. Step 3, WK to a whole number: -45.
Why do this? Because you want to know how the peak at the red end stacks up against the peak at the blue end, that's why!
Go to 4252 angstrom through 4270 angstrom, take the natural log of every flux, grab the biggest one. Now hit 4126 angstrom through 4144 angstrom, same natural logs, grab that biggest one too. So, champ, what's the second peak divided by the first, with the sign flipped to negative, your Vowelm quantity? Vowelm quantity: -0.94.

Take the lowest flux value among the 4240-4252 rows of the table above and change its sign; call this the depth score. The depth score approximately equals -4.7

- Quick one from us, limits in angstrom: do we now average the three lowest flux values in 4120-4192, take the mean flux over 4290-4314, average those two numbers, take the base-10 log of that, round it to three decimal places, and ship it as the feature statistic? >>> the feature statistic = 0.602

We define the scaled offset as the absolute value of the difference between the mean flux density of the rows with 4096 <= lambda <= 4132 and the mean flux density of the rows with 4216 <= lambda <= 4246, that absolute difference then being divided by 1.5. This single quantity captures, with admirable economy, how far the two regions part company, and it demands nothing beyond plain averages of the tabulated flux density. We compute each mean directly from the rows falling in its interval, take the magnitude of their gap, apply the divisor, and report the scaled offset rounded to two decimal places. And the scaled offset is 0.18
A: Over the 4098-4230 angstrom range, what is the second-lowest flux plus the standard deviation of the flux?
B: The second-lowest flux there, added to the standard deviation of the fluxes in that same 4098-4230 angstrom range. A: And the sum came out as 4.42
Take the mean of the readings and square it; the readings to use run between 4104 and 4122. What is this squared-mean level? 23.1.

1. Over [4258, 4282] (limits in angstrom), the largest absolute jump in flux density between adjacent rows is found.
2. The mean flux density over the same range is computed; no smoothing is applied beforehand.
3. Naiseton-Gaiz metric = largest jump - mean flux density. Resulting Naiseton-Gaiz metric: -4.20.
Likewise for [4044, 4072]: -3.55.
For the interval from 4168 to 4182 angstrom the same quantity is -4.45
